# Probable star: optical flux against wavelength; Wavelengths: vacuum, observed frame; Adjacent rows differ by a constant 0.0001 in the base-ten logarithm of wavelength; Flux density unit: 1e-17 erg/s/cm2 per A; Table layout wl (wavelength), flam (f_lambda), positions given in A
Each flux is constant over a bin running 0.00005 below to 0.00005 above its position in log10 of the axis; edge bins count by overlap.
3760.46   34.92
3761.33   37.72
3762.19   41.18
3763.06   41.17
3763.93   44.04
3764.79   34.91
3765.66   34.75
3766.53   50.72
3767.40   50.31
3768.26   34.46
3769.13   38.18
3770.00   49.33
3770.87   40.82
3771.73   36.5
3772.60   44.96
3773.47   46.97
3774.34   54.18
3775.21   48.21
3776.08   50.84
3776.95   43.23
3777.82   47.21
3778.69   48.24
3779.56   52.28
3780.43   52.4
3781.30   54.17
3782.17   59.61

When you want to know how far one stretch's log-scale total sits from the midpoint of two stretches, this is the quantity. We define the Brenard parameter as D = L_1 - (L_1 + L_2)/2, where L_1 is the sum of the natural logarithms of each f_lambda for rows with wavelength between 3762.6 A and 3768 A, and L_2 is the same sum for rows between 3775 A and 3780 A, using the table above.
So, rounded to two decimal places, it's -0.40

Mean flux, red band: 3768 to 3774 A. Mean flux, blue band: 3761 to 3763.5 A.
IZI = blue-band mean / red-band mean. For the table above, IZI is 0.96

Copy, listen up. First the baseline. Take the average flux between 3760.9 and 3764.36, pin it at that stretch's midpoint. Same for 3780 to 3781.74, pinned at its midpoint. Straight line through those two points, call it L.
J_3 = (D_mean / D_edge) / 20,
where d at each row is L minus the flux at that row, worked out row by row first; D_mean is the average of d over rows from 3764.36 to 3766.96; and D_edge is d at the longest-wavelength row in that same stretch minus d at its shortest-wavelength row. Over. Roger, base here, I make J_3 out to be -0.010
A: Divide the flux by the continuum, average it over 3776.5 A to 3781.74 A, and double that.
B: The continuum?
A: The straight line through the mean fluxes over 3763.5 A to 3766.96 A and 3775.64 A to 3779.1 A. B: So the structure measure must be 2.05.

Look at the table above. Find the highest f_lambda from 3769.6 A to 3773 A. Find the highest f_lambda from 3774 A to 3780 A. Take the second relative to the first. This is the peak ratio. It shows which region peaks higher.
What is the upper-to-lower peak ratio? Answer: 1.10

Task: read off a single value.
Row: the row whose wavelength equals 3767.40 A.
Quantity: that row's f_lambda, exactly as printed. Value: 50.31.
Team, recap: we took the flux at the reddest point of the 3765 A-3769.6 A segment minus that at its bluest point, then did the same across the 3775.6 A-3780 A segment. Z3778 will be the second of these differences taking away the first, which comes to -2.0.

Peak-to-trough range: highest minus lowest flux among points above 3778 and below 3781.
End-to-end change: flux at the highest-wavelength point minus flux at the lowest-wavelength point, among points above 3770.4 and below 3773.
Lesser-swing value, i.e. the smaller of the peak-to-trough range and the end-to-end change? 4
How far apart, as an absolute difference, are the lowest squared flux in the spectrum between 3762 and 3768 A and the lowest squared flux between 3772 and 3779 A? 661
